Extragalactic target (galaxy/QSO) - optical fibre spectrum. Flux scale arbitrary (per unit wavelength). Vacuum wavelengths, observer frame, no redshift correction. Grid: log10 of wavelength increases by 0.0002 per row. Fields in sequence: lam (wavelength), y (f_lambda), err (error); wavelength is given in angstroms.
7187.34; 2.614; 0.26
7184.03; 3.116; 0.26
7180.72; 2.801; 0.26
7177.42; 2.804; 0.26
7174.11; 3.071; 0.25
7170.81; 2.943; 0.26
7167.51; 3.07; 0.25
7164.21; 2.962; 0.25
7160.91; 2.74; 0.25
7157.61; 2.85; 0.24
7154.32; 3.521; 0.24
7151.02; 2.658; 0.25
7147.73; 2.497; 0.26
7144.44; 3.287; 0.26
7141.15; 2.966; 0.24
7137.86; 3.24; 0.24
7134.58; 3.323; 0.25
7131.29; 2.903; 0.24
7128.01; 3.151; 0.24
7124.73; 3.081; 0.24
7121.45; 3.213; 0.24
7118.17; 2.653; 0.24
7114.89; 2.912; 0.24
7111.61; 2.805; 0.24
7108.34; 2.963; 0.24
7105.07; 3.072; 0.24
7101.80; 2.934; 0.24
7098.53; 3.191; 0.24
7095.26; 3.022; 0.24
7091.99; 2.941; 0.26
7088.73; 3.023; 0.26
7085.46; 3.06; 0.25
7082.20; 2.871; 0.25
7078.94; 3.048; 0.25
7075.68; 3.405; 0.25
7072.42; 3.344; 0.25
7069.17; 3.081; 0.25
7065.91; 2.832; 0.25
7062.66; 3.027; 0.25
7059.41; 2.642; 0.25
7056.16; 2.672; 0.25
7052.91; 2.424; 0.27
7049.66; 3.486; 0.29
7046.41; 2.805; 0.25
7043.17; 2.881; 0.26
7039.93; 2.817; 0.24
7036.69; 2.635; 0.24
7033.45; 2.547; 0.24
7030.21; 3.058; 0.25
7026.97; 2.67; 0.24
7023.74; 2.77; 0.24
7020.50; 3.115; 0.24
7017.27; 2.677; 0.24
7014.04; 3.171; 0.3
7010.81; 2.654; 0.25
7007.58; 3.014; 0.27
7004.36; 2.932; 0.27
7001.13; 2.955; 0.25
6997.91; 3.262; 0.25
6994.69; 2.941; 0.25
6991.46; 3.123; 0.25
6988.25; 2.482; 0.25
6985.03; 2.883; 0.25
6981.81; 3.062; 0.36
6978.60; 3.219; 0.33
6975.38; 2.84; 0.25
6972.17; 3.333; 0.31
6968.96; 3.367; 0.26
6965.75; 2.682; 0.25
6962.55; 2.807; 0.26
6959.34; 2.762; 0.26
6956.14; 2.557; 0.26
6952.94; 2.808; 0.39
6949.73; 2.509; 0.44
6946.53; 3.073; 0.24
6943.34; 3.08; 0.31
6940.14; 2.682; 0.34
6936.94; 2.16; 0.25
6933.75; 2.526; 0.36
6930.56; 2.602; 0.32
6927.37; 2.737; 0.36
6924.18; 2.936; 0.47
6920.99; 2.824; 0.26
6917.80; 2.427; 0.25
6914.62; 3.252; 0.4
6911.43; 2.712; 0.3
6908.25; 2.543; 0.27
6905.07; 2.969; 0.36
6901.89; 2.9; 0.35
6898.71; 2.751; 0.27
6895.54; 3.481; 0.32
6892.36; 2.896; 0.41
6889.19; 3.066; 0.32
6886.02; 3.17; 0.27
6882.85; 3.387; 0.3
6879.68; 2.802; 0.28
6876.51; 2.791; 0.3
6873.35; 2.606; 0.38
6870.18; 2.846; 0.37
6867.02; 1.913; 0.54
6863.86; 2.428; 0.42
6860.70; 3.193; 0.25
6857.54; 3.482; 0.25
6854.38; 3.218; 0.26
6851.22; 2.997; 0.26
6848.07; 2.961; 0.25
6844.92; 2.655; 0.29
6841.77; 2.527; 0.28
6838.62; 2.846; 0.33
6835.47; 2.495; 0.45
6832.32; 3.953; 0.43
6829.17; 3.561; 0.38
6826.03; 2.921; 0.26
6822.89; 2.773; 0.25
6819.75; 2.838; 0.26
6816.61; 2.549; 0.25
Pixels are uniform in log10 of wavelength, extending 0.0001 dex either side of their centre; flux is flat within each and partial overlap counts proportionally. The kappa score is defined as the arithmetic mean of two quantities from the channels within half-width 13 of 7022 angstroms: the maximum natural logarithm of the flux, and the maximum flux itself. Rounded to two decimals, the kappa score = 2.16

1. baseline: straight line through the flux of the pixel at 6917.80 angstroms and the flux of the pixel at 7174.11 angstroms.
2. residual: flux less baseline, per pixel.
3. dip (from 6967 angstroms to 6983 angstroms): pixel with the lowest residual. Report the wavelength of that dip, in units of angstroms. 6975.38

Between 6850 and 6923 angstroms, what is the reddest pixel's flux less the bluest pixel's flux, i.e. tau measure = -0.17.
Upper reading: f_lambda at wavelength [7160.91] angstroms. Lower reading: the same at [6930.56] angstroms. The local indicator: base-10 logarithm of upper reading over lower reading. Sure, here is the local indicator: 0.022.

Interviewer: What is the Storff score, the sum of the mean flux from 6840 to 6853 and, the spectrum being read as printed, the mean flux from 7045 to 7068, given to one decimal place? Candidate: 5.6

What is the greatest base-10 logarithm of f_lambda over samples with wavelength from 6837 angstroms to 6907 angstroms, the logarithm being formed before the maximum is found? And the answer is 0.542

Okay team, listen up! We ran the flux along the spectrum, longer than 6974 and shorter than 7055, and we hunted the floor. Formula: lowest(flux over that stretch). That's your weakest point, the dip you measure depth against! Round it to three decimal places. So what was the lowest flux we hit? 2.424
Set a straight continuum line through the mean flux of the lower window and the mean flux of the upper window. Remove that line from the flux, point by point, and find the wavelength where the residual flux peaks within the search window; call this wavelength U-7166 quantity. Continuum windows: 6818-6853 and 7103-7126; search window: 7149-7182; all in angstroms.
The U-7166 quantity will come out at 7154.32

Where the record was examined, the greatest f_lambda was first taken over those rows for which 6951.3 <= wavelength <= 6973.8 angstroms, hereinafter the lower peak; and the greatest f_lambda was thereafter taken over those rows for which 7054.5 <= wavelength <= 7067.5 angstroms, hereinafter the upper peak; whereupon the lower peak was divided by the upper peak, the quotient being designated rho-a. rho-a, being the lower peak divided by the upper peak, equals 1.11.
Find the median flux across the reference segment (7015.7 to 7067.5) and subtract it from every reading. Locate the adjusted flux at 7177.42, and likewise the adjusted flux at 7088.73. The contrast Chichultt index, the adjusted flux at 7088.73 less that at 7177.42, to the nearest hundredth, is 0.22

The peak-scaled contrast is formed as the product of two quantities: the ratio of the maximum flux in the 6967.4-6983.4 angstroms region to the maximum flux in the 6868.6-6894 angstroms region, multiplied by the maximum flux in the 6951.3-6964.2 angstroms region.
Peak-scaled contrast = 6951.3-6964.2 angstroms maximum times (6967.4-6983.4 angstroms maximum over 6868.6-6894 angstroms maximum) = 2.79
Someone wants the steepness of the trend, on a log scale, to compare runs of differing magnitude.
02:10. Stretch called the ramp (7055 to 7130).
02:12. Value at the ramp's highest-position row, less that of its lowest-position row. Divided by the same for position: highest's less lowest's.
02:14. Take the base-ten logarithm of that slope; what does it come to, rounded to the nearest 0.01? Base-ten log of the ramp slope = -2.18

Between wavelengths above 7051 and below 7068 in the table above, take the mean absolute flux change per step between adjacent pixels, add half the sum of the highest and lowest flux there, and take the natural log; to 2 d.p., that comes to 1.08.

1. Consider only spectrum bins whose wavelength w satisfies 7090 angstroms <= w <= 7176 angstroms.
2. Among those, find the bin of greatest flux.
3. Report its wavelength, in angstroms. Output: 7154.32 angstroms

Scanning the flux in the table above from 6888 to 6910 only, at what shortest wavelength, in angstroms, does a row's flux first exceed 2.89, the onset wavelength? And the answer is 6889.19 angstroms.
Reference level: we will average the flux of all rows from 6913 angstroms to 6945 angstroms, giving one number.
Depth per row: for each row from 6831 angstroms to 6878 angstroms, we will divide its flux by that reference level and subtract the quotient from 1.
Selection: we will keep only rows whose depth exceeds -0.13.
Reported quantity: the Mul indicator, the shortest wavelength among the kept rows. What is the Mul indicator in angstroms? 6835.47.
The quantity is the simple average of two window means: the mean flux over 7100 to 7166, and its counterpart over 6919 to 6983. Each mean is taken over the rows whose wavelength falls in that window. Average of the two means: 2.91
